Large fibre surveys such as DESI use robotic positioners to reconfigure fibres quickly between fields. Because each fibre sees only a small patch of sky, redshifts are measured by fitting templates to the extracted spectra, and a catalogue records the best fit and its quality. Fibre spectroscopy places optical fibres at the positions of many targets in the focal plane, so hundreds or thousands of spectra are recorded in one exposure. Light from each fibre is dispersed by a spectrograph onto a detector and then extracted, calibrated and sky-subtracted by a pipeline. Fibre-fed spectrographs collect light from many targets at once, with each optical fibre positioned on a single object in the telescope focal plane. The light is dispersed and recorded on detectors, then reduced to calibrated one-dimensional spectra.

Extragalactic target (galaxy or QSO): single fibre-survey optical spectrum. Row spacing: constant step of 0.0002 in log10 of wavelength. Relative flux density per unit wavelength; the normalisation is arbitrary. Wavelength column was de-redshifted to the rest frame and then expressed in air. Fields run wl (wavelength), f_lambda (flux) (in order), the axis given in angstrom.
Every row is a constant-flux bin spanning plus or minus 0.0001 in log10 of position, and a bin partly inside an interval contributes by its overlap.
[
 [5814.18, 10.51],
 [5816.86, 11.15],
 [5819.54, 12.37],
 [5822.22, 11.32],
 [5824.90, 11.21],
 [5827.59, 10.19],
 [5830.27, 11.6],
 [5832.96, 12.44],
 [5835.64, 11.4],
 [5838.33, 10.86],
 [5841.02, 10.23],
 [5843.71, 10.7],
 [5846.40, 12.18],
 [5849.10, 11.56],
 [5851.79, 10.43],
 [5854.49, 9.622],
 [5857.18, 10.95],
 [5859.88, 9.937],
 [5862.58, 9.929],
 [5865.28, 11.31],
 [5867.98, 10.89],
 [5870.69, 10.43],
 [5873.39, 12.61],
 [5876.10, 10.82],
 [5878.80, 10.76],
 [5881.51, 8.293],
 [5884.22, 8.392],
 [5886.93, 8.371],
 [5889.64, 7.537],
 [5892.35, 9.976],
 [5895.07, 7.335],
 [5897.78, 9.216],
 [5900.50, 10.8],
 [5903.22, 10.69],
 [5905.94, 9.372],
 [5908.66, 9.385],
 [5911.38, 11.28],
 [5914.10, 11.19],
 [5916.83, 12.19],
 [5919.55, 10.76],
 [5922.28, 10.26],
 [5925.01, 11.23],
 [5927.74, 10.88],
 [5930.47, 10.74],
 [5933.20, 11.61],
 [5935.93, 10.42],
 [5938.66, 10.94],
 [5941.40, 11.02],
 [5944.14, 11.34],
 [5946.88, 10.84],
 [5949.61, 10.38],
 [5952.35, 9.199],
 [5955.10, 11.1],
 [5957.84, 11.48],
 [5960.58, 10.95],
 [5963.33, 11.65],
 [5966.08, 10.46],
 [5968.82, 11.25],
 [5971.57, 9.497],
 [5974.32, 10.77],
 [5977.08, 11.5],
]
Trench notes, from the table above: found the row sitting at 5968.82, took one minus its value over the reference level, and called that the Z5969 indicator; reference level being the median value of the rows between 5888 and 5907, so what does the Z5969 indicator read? -0.20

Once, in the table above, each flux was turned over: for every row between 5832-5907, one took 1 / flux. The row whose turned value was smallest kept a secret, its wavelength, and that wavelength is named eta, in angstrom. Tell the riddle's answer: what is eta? 5873.39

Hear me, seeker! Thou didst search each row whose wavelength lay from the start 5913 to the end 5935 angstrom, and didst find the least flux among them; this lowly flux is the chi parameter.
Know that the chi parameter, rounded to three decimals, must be 10.260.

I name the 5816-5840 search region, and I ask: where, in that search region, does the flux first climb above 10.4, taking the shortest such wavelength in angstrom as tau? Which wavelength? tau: 5816.86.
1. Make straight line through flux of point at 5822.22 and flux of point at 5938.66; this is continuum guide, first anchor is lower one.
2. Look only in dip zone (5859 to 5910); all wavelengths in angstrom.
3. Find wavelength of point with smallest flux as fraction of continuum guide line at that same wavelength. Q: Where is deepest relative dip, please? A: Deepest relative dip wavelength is 5895.07 angstrom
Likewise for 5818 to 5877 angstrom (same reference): 5854.49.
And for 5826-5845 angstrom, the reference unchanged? 5827.59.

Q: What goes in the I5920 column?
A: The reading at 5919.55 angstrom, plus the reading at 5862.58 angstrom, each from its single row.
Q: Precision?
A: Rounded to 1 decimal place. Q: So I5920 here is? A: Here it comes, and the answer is 20.7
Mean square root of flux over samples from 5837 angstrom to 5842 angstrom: 3.25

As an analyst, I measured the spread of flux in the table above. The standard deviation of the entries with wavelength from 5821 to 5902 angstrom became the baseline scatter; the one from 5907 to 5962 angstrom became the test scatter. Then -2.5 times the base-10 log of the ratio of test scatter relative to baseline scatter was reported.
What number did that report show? 0.7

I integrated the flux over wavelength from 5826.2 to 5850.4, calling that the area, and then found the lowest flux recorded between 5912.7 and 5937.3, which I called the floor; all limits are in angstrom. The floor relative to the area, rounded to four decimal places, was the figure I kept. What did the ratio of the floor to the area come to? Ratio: 0.0377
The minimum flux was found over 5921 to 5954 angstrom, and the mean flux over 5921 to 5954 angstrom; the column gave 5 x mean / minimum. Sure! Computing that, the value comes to 5.8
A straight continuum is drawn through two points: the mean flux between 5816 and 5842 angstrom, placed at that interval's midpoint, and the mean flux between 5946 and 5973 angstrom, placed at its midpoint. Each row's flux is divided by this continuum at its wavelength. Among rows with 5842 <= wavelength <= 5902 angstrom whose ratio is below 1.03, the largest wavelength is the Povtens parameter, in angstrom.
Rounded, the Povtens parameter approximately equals 5900.50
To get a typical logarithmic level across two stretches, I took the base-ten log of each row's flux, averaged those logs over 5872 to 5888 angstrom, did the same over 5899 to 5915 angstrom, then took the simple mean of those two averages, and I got 1.00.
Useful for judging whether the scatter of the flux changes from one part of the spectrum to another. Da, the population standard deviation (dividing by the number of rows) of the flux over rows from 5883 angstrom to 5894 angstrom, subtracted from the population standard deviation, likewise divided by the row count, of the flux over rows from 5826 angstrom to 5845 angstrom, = -0.1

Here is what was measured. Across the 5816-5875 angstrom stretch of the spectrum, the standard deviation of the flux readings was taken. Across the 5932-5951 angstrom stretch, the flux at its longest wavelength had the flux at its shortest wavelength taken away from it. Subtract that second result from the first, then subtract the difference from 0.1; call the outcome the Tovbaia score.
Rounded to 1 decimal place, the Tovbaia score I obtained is -2.0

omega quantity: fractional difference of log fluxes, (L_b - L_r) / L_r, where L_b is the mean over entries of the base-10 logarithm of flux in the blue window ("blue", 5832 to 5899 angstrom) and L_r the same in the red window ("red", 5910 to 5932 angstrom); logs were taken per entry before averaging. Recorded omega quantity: -0.036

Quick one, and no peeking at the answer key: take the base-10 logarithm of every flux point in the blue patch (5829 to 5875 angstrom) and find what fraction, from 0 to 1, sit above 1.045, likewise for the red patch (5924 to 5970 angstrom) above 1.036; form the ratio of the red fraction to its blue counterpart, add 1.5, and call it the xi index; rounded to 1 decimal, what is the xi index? 3.1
